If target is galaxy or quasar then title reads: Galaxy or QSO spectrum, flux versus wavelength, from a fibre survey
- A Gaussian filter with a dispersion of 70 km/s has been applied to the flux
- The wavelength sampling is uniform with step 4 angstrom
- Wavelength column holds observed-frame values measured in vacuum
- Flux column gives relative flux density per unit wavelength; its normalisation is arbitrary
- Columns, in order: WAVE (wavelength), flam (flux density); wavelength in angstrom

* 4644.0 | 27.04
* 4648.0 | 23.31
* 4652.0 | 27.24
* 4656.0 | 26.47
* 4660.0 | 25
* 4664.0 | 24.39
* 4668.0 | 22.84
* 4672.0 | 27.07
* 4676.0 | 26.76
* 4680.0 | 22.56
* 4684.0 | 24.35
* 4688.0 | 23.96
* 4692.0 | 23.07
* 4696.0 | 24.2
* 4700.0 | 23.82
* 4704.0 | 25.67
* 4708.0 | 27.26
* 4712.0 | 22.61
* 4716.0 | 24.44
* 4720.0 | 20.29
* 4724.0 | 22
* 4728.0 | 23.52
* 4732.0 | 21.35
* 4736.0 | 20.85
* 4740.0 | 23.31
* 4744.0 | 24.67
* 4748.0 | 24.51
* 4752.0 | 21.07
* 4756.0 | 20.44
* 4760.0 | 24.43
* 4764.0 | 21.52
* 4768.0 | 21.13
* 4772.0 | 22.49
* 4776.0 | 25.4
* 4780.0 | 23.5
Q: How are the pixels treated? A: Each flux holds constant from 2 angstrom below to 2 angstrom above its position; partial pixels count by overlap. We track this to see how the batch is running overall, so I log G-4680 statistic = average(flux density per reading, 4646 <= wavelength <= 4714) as 24.7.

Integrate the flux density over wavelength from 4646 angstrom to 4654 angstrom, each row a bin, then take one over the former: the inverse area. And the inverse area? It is 0.0049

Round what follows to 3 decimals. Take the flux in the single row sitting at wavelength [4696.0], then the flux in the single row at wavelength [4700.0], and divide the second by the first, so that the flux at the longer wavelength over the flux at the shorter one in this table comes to 0.984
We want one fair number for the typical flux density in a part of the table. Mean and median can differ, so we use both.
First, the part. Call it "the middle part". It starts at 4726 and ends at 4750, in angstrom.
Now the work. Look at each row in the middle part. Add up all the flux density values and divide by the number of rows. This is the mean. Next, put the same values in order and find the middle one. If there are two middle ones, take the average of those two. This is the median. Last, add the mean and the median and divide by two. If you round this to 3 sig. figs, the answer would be 23.2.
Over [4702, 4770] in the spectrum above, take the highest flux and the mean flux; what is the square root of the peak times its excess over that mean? 10.9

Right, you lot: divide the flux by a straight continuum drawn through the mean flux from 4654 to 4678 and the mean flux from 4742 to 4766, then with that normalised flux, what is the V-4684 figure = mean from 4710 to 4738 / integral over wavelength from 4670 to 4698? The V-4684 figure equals 0.0338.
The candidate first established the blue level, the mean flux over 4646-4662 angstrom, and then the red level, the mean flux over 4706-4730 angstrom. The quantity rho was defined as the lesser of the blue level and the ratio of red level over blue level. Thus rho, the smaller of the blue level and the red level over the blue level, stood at 0.92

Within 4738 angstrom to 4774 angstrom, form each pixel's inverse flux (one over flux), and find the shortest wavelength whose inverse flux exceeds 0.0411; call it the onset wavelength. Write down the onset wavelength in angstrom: 4740.0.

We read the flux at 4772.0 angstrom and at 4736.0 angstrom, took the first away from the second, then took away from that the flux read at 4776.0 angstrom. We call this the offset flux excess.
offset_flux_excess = -27.0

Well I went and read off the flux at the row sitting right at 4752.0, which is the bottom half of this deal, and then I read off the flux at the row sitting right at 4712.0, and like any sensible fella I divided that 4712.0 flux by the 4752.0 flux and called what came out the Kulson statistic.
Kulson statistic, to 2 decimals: 1.07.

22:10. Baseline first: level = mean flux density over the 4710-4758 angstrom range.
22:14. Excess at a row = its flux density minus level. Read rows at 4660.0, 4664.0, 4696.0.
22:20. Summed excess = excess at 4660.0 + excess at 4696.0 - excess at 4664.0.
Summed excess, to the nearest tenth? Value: 2.4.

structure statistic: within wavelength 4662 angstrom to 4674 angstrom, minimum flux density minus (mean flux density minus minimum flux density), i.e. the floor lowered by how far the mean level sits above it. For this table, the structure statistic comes 20.9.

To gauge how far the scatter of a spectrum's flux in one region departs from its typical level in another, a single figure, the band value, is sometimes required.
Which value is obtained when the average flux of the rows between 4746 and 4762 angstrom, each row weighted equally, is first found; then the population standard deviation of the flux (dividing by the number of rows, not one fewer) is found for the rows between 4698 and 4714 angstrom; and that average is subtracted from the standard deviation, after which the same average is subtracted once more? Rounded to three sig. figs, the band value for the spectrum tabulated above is -43.5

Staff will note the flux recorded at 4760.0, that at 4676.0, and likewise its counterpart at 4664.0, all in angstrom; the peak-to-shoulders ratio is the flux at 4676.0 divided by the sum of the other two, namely 0.548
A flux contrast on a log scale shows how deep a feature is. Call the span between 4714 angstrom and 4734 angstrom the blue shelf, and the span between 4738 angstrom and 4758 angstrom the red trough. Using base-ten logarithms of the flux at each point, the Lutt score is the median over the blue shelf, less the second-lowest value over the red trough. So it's 0.02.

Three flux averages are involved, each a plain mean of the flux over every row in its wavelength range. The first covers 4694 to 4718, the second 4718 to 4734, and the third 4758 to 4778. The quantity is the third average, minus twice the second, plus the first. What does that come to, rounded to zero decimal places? 4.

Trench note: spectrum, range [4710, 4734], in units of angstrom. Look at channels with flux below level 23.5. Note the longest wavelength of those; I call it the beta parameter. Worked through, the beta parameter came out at 4732.0 angstrom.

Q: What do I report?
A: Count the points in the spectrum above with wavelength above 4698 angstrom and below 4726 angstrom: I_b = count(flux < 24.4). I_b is 4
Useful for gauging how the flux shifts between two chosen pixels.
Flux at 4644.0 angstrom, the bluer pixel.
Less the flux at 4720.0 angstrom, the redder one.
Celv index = 6.75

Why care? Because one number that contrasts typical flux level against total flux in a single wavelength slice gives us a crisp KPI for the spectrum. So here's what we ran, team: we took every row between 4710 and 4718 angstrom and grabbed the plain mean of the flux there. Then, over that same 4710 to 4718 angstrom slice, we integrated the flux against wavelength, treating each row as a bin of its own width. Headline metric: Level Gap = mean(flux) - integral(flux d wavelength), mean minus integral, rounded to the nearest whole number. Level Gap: -165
